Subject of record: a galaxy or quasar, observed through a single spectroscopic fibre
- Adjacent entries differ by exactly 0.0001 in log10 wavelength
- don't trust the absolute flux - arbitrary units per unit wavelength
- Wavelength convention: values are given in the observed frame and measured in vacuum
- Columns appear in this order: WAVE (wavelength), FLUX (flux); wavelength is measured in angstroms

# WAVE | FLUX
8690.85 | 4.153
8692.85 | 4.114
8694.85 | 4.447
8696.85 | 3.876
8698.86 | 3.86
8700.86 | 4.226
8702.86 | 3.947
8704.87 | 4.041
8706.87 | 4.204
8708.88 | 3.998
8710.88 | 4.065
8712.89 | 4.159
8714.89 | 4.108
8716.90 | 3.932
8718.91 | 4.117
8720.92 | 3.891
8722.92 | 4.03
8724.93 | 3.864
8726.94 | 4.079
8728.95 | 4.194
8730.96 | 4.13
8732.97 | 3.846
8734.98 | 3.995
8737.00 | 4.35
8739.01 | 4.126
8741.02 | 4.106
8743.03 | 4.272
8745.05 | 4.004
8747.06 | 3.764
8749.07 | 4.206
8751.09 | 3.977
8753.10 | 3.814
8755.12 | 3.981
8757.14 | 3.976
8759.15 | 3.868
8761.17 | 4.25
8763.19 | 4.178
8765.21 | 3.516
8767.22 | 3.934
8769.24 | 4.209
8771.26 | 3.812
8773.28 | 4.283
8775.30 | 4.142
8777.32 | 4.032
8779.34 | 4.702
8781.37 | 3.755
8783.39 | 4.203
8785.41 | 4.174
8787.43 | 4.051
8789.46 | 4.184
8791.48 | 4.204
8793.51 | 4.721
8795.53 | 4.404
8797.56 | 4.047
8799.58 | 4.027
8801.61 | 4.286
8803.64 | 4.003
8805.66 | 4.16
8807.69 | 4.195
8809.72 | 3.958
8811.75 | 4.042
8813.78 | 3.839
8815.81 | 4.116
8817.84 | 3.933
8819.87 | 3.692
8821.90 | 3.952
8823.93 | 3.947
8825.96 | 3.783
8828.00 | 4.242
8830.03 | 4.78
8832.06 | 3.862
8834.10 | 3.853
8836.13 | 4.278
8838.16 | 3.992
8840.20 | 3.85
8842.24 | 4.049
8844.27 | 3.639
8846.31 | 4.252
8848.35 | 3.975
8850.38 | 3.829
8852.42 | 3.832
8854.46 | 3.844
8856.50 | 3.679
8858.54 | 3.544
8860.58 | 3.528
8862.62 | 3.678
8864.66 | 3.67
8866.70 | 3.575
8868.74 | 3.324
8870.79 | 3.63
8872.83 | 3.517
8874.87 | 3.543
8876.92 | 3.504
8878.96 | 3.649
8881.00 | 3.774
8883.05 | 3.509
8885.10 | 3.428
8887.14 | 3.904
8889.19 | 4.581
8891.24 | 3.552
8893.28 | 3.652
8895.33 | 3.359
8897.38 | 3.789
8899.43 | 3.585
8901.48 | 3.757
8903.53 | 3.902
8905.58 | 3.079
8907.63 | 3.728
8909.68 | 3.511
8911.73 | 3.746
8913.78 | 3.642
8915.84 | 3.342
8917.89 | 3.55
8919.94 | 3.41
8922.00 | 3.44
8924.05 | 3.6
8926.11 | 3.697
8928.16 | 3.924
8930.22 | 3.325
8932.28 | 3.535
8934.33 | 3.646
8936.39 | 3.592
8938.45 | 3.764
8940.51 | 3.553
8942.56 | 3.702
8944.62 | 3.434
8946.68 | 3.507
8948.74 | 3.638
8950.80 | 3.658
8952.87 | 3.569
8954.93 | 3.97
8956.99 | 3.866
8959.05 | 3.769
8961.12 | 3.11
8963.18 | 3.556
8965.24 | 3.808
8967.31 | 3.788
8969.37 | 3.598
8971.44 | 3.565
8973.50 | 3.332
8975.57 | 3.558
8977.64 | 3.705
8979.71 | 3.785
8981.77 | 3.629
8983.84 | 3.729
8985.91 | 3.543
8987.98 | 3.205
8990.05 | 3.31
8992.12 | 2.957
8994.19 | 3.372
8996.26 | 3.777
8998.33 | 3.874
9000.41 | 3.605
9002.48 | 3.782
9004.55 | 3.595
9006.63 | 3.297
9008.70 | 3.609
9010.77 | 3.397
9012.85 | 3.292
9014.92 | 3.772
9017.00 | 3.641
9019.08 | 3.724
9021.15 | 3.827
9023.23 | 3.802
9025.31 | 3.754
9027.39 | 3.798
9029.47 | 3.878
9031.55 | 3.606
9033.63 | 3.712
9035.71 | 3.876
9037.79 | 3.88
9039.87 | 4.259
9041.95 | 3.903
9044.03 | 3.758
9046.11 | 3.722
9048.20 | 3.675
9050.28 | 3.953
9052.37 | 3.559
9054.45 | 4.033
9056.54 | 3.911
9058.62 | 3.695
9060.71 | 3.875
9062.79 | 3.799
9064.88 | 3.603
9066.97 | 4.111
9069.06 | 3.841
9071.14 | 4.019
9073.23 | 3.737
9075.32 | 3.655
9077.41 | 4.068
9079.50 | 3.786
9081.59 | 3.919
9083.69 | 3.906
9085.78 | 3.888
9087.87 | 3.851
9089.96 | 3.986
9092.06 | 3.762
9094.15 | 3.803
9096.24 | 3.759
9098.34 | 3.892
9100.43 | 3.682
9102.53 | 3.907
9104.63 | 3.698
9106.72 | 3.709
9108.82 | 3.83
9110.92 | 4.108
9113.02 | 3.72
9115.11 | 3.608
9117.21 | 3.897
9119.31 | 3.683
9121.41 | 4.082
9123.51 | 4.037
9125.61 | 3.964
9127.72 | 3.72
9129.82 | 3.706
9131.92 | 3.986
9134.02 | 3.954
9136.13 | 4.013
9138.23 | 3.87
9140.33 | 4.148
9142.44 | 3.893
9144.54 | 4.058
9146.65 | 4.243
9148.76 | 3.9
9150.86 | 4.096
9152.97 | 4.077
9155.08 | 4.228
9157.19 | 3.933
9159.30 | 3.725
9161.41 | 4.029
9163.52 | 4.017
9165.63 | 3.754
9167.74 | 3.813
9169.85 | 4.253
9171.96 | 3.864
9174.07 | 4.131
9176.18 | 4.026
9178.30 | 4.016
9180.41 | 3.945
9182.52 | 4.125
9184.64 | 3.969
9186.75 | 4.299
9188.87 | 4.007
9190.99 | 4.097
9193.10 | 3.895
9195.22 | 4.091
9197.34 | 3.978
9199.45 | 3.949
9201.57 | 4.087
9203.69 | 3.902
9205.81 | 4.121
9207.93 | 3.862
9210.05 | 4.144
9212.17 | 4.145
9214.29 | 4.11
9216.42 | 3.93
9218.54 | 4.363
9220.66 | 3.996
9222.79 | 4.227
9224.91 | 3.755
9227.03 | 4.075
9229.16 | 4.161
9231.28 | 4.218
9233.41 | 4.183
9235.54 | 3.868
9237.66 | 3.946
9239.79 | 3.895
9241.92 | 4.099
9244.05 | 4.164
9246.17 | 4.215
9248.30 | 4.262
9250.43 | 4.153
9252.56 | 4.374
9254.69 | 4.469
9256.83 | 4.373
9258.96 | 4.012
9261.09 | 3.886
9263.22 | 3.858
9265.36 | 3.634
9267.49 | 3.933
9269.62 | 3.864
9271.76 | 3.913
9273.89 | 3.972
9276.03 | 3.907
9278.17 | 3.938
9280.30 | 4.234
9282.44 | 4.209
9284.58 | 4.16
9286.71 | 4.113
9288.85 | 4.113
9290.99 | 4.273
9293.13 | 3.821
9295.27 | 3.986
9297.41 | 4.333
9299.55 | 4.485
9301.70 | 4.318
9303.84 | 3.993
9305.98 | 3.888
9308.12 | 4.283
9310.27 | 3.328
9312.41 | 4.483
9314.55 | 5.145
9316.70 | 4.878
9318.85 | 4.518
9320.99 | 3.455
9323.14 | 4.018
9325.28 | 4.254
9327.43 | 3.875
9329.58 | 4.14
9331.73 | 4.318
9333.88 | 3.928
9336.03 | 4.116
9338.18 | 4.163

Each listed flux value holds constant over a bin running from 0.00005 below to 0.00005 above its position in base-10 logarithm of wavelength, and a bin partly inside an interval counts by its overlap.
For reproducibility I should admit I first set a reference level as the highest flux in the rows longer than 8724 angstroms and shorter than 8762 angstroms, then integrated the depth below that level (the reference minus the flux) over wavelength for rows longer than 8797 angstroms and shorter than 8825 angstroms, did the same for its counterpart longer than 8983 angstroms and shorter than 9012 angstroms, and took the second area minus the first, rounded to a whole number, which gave 15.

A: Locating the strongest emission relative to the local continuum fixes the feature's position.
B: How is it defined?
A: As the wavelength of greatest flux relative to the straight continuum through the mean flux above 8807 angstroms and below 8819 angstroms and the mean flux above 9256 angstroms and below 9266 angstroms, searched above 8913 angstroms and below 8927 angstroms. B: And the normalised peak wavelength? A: 8926.11 angstroms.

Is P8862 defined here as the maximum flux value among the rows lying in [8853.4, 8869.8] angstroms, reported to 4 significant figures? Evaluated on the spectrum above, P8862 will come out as 3.844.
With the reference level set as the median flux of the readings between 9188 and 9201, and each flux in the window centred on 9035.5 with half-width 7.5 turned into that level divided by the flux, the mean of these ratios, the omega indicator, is 1.03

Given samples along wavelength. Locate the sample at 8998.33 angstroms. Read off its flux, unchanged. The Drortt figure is 3.874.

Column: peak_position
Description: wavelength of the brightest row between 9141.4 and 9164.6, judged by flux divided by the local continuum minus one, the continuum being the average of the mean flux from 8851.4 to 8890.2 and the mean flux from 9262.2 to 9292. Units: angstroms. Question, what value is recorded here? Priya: 9146.65 angstroms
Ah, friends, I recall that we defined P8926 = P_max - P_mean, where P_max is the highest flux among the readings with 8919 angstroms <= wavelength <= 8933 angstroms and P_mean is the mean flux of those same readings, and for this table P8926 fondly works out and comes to 0.36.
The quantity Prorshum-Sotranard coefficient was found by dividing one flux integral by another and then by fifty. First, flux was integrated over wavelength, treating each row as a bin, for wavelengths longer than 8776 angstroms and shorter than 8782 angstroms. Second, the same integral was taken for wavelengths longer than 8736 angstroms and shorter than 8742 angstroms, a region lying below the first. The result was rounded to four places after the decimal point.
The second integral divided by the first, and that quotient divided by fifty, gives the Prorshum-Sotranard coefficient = 0.0201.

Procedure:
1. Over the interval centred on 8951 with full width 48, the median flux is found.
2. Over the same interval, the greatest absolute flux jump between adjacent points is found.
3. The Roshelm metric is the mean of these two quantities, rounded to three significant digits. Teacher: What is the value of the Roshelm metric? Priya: 2.13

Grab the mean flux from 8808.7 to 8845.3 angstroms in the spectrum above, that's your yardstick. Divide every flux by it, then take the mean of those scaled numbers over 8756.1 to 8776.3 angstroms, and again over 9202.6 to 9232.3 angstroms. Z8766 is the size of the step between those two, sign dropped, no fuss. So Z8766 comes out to 0.014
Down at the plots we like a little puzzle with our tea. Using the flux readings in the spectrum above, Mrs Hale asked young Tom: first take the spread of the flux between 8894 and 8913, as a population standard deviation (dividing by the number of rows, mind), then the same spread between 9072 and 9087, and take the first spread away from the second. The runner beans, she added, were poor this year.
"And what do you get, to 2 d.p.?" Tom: -0.12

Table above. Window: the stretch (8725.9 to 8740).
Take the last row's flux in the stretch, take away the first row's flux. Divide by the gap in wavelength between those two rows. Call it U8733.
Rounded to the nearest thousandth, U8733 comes 0.004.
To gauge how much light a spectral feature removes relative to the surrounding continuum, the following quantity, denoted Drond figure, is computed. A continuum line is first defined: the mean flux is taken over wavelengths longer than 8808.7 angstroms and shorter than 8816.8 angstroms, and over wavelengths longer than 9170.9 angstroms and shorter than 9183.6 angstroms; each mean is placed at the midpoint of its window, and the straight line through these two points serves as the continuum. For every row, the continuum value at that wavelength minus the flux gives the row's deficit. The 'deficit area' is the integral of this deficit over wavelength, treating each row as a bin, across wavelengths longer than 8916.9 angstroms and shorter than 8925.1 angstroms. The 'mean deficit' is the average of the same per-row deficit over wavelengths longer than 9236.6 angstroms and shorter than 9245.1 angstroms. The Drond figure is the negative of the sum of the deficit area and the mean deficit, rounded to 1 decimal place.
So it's -4.1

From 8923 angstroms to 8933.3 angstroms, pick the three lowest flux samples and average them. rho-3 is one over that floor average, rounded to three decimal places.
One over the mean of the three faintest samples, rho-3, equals 0.287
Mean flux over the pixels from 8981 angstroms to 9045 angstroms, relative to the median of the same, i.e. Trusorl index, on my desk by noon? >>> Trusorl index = 0.980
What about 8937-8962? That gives 0.995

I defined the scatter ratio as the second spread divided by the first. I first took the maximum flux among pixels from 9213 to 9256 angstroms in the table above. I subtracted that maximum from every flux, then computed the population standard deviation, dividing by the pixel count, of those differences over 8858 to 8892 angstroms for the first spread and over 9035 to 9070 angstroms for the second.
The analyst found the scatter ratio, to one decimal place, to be 0.7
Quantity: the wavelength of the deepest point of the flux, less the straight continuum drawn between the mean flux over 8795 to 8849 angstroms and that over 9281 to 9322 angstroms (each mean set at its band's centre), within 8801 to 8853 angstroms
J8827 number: 8844.27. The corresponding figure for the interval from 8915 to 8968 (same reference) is 8961.12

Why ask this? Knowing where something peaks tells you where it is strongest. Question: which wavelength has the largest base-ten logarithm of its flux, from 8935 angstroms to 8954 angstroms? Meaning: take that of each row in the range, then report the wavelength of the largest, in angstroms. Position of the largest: 8938.45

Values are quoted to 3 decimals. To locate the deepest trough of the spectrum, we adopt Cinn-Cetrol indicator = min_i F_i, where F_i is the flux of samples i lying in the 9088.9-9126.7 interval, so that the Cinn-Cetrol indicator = 3.608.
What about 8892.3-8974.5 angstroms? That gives 3.079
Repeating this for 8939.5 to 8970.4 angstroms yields 3.110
